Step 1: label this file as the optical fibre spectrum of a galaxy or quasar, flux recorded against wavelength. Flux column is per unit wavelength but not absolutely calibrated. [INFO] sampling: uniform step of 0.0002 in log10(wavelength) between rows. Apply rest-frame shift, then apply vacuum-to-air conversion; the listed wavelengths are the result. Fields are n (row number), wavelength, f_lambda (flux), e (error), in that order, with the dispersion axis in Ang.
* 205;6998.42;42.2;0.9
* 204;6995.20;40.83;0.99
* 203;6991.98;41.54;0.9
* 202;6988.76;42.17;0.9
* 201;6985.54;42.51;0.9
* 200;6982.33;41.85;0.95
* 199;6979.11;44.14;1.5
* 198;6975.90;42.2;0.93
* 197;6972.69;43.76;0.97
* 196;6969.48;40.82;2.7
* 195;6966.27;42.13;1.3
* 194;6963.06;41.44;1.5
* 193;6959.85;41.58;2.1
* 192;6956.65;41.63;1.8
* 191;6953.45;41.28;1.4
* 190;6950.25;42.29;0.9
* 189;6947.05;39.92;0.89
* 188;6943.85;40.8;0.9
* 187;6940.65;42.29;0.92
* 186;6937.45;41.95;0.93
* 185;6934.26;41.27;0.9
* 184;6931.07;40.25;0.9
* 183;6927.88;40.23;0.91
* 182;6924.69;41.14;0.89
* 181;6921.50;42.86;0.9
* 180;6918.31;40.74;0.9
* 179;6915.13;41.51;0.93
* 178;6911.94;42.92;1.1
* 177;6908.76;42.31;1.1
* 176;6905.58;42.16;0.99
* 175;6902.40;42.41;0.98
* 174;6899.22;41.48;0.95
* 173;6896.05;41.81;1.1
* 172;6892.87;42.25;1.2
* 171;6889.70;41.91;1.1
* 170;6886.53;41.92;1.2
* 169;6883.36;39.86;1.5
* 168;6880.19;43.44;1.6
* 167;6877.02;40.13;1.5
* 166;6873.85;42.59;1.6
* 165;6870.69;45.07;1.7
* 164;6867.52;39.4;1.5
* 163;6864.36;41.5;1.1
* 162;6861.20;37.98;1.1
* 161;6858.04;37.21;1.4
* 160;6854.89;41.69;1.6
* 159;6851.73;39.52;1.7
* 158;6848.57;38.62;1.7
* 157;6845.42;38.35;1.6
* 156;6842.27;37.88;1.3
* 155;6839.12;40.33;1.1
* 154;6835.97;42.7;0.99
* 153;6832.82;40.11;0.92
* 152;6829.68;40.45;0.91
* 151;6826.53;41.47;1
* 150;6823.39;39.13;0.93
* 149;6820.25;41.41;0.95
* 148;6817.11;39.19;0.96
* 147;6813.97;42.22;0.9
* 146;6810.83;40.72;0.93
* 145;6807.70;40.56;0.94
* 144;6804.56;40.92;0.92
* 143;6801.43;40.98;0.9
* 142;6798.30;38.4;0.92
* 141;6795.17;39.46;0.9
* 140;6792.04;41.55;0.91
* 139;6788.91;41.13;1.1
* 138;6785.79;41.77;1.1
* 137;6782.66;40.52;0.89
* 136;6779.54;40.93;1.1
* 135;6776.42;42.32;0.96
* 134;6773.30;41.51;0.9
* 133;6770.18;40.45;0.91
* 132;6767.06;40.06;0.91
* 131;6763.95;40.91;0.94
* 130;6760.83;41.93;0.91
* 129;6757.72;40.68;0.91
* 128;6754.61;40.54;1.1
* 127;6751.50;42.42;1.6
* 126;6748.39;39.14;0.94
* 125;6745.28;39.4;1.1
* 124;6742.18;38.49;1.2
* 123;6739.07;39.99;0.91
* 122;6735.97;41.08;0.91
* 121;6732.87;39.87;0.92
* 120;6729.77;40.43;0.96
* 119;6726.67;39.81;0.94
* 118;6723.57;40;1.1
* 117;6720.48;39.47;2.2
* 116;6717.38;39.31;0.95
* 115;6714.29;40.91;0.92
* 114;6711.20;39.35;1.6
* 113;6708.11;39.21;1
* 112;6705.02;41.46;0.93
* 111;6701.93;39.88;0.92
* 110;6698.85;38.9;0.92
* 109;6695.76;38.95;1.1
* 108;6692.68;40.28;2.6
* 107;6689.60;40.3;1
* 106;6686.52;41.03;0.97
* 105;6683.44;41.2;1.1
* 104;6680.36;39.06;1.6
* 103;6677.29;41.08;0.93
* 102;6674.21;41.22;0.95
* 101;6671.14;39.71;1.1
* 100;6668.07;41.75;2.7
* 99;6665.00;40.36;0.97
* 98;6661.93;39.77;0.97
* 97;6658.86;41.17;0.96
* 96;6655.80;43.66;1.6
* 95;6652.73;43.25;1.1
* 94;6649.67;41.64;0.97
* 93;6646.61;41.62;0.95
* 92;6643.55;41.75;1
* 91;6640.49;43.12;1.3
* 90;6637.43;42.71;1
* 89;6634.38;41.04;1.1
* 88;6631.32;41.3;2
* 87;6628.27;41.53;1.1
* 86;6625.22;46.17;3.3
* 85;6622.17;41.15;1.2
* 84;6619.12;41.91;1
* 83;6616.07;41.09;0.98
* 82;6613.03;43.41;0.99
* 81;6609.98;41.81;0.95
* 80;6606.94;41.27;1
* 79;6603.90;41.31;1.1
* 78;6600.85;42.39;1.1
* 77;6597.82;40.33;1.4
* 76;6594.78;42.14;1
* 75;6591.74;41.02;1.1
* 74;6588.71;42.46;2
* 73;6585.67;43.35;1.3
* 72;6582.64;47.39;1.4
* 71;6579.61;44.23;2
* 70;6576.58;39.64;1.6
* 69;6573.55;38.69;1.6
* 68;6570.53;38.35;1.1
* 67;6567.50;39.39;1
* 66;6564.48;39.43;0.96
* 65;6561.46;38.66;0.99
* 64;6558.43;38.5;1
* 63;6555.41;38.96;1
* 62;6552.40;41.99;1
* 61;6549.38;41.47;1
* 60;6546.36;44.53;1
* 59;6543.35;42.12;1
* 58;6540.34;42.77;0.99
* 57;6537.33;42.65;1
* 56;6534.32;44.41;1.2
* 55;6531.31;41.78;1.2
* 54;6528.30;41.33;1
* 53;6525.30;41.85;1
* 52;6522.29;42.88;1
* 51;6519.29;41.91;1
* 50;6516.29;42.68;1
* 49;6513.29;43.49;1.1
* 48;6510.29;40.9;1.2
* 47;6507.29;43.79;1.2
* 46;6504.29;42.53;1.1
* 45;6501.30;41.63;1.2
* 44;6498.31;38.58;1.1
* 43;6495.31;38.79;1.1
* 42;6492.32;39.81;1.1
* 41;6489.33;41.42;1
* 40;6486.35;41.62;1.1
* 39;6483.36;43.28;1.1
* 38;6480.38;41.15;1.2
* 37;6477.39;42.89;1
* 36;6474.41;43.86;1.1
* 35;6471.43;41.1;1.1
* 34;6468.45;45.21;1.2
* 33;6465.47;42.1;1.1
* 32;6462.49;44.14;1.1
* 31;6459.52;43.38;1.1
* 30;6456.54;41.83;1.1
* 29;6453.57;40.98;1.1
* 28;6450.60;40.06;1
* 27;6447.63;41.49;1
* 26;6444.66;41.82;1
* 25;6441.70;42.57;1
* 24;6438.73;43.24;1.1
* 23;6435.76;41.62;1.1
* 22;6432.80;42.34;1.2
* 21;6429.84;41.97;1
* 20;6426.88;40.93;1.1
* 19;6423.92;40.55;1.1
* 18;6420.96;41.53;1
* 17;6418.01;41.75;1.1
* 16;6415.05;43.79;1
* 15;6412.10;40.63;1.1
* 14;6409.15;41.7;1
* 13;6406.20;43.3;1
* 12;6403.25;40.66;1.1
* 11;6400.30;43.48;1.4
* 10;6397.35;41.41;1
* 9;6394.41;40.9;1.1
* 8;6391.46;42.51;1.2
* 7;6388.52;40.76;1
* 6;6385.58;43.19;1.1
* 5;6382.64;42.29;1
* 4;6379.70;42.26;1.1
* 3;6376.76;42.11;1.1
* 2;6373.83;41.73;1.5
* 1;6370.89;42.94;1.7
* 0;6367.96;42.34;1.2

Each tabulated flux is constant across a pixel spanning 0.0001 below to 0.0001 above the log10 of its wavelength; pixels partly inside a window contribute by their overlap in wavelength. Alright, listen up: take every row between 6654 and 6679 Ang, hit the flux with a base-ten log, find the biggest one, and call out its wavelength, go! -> 6655.80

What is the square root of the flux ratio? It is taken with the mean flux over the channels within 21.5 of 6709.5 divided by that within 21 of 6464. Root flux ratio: 0.97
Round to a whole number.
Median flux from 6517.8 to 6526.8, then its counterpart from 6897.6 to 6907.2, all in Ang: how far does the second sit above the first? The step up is 0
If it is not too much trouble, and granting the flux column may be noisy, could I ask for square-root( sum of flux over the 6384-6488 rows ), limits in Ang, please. 38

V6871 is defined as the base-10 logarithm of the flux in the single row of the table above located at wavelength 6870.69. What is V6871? 1.65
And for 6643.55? 1.62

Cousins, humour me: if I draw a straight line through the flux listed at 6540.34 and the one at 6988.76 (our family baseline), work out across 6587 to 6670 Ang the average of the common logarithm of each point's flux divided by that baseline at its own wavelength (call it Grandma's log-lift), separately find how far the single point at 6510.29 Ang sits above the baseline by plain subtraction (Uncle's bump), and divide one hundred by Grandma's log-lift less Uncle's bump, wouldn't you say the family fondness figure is 53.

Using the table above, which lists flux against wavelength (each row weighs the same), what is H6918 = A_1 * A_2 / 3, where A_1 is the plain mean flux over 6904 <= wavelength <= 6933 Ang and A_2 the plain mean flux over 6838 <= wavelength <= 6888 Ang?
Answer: 559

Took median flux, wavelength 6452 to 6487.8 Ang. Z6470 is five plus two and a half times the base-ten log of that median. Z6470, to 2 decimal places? 9.07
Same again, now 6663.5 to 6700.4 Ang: 9.01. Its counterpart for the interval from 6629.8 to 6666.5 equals 9.05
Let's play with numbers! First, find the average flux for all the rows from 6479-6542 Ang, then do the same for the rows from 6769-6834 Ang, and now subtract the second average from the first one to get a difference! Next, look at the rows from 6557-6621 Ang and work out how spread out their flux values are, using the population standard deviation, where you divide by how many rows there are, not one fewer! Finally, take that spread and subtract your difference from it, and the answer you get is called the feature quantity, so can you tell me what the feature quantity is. 1.0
